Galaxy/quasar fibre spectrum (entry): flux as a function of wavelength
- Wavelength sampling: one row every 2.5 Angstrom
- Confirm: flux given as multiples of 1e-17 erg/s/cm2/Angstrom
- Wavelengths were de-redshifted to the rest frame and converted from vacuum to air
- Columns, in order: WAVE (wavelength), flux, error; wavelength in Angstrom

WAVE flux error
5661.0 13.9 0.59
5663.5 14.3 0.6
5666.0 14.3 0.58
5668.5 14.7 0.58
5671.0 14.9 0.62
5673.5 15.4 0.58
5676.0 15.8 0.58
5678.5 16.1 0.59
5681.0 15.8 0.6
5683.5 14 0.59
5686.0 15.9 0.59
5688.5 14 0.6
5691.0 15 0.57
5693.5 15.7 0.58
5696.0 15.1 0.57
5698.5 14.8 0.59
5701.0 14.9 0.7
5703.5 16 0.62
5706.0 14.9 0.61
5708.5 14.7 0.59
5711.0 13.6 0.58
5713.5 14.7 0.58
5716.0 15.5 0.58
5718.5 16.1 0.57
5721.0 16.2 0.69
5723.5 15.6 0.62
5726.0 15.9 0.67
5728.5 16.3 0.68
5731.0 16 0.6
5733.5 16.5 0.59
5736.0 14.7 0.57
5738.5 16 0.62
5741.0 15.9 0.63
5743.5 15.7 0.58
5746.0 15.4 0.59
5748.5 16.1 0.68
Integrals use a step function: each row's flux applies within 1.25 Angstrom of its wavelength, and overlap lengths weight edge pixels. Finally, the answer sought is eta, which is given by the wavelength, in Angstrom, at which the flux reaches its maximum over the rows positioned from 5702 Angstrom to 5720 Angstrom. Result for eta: 5718.5 Angstrom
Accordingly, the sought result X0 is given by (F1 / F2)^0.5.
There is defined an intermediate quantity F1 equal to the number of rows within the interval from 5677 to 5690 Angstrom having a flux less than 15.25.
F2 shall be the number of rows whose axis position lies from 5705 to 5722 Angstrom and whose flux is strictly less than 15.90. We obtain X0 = 0.63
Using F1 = 2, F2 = 5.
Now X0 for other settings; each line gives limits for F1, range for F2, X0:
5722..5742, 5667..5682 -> 0.45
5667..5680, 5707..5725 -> 0.63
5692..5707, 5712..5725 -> 1.15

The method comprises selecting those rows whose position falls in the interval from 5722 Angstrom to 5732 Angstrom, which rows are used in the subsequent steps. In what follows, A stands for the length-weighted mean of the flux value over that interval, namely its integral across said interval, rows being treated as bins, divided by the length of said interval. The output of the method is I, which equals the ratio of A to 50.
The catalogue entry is 0.319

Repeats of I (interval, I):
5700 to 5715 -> 0.296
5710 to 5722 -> 0.305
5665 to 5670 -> 0.291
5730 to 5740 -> 0.316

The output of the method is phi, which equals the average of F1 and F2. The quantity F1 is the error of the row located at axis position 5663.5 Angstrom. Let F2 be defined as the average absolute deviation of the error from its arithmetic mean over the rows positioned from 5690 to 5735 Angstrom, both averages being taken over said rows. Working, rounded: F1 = 0.60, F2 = 0.035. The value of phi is 0.318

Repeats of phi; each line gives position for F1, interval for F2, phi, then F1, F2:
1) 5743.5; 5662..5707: 0.299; 0.58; 0.019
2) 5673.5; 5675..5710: 0.300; 0.58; 0.020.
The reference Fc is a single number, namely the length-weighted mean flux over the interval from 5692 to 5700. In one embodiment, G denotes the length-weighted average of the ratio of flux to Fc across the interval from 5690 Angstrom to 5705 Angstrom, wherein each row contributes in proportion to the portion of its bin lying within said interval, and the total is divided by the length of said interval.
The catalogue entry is 1.00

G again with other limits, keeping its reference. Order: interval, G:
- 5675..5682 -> 1.05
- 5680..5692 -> 0.98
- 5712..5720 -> 1.01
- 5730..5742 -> 1.04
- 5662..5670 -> 0.95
